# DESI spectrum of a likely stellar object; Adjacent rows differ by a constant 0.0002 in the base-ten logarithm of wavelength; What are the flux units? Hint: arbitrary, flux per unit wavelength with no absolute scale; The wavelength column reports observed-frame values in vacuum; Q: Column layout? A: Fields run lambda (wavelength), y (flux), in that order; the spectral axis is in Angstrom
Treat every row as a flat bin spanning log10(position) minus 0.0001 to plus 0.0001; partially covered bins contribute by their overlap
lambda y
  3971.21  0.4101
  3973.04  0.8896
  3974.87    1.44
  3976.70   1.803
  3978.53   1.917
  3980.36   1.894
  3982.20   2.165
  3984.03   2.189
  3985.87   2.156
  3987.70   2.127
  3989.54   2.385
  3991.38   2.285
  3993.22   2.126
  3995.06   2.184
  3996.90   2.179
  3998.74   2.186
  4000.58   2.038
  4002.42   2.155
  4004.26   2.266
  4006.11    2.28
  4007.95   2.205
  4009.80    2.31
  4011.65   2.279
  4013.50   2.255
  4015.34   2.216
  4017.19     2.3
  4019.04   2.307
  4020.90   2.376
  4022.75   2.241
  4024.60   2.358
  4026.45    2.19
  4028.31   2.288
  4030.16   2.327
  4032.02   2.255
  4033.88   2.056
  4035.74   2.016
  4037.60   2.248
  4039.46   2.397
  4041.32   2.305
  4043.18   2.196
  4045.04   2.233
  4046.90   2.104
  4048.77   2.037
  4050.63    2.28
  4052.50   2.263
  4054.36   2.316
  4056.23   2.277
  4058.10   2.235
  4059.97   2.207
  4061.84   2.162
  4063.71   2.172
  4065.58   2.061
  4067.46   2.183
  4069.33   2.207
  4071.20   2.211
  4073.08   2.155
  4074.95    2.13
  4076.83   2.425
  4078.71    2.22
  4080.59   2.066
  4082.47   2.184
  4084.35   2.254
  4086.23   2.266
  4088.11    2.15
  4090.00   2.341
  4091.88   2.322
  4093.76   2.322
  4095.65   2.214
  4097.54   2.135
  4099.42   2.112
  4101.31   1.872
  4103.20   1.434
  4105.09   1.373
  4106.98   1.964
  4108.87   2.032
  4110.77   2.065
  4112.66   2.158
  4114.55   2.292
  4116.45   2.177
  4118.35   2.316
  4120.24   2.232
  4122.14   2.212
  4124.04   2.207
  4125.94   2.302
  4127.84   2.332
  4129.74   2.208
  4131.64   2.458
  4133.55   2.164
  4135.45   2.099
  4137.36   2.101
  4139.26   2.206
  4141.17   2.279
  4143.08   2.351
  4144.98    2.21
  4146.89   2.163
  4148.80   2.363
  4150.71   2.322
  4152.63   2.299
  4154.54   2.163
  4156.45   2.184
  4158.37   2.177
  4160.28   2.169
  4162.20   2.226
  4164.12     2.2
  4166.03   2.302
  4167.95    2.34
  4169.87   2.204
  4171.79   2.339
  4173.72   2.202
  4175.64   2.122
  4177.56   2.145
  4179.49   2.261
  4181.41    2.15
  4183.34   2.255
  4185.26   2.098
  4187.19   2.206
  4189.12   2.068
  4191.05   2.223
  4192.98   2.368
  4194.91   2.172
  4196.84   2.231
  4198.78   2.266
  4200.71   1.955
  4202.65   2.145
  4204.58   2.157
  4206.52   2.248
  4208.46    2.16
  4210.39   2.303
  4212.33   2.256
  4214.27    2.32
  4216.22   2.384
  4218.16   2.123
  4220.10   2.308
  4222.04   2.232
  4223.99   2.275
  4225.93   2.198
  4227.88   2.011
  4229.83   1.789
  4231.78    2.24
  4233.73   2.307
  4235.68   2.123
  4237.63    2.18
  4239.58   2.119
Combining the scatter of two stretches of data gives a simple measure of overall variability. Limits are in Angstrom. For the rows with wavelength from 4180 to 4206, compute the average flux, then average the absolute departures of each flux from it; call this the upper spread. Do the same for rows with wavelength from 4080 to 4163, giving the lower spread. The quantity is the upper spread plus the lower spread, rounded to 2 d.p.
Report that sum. 0.20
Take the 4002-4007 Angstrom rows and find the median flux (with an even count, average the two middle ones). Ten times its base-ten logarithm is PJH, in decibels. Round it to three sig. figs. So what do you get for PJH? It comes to 3.55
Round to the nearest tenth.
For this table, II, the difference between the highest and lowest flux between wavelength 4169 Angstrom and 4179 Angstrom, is 0.2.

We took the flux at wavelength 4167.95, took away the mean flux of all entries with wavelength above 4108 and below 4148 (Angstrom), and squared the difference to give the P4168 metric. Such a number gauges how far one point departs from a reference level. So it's 0.015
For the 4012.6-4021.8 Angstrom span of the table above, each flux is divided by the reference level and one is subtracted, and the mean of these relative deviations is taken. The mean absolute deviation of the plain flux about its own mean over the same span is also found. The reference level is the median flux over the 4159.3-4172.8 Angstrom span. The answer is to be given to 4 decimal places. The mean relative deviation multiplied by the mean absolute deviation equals 0.0013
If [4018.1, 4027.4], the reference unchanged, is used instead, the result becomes 0.0019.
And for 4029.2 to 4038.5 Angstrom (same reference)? -0.0024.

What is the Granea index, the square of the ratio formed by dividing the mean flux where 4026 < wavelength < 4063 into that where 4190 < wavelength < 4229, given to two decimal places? 1.00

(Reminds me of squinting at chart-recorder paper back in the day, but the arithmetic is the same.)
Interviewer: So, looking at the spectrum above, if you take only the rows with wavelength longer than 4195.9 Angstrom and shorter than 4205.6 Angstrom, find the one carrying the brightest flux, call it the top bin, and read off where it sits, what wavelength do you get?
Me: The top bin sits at 4198.78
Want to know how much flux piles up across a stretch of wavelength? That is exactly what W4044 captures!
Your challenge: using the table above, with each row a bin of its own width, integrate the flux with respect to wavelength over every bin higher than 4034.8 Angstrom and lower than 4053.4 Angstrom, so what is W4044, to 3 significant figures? 41.1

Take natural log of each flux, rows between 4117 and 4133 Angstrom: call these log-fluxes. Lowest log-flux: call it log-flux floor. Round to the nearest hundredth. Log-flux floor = 0.79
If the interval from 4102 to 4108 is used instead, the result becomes 0.32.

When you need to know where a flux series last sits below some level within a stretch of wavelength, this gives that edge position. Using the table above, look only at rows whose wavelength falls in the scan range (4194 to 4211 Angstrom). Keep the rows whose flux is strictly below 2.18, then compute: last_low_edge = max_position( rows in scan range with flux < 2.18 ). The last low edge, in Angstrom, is 4208.46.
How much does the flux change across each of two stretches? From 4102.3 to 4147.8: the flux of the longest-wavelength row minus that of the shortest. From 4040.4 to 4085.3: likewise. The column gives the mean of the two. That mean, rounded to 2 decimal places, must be 0.34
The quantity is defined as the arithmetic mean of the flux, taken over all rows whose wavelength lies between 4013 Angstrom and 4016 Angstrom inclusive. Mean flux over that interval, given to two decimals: 2.24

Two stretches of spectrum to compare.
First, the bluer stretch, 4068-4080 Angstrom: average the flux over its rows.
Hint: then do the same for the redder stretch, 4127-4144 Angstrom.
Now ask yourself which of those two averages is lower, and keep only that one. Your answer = 2.22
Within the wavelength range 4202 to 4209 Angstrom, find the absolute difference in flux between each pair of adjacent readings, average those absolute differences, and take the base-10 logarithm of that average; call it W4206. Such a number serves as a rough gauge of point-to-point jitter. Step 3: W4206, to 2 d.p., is -1.20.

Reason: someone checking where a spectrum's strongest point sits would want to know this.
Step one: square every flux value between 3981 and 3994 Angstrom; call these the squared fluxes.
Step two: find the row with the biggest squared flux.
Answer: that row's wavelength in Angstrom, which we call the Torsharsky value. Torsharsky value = 3989.54 Angstrom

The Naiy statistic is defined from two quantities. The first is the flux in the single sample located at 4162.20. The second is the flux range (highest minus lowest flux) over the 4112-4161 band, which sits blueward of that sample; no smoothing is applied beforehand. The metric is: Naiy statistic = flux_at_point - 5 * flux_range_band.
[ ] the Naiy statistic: 0.43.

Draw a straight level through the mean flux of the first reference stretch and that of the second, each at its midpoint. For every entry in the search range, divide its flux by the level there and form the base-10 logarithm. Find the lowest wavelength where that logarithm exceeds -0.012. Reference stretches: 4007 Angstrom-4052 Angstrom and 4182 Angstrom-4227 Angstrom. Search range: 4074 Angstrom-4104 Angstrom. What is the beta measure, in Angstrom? 4076.83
